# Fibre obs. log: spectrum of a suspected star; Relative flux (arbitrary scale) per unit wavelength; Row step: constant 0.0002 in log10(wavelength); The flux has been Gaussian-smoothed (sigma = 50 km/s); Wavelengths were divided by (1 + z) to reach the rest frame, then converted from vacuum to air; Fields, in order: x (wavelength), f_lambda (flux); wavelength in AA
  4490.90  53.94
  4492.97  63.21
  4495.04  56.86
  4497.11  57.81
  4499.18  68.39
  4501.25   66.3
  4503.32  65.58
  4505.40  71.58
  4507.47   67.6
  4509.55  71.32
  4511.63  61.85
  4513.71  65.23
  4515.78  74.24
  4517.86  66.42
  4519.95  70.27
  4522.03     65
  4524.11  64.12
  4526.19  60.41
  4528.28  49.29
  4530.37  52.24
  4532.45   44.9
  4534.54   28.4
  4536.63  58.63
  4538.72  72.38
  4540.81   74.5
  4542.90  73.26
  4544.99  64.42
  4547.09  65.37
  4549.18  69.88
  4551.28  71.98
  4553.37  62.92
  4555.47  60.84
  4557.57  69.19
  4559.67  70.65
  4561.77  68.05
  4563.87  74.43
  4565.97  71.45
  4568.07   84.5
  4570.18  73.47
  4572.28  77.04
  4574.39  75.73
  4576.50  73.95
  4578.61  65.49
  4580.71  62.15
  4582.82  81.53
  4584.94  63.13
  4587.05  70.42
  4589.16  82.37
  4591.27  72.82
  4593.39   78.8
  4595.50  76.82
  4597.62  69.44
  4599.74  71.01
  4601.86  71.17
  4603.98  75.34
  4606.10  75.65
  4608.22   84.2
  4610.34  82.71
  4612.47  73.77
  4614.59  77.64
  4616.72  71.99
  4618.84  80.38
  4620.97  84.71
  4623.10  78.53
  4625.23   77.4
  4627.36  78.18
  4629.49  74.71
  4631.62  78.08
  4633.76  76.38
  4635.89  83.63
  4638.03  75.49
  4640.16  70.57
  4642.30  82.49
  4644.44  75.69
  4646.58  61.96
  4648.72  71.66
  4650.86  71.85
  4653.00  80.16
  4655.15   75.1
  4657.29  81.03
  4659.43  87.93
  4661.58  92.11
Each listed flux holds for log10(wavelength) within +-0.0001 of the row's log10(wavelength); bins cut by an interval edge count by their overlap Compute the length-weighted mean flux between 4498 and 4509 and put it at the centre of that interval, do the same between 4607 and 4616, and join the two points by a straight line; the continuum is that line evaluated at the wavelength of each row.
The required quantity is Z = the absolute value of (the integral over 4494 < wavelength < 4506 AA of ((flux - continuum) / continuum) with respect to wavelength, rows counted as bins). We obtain 0.6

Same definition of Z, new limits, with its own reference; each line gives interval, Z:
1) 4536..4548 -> 0.6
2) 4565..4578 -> 0.1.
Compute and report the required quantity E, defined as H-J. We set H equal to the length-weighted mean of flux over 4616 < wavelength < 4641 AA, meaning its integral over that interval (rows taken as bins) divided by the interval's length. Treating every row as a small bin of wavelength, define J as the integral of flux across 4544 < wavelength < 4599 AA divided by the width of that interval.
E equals 6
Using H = 78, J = 71.4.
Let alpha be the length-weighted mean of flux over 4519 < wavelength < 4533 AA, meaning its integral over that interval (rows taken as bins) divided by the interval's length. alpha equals 58.4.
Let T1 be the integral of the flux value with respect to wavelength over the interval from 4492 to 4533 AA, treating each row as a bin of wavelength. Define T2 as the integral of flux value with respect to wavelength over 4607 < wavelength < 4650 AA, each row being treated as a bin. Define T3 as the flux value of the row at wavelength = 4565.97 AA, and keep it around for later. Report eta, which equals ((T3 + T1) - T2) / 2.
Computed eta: -321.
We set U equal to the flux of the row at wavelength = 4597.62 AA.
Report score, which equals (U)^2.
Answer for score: 4822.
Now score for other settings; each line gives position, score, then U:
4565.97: 5105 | 71.45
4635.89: 6994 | 83.63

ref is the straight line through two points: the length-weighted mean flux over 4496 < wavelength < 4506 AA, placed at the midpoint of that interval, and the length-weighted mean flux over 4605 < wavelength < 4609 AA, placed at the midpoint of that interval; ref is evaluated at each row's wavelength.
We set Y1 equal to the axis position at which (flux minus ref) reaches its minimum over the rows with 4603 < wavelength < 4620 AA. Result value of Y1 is 4616.72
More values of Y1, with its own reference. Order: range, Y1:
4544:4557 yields 4555.47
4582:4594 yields 4584.94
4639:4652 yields 4646.58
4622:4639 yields 4638.03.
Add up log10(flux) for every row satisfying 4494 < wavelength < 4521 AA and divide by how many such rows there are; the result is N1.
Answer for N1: 1.82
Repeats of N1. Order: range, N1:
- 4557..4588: 1.86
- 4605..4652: 1.88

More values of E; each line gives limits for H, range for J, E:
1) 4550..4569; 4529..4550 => 10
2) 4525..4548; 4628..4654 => -17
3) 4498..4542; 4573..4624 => -12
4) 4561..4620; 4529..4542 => 19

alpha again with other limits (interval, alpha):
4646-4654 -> 71.9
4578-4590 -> 70.9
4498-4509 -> 67.9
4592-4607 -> 74.0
